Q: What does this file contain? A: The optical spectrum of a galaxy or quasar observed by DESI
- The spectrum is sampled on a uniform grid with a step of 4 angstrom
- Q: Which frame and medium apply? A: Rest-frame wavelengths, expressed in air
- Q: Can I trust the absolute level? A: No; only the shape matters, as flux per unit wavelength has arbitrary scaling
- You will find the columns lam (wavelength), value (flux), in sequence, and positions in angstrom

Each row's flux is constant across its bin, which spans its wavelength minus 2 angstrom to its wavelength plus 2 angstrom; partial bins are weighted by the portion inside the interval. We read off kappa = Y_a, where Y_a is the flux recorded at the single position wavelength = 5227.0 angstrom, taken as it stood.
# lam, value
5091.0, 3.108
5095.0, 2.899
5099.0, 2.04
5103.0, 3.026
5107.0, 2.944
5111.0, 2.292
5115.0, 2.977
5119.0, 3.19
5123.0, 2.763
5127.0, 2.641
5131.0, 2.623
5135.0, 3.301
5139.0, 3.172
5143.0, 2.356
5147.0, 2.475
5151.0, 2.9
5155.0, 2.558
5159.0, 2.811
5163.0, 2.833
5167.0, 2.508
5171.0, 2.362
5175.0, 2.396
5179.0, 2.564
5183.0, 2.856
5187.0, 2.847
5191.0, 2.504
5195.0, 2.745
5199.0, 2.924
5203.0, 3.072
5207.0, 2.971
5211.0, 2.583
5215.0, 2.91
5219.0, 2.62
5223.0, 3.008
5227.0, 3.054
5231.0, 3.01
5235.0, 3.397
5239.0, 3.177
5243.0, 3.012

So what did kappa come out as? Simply 3.054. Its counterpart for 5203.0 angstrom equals 3.072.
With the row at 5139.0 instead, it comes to 3.172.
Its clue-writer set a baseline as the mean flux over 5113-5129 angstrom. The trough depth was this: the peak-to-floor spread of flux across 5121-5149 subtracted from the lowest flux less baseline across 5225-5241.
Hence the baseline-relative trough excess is -0.83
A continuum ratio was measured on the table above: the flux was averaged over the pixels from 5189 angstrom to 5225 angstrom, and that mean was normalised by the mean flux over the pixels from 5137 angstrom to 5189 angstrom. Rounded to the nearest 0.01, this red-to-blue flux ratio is 1.06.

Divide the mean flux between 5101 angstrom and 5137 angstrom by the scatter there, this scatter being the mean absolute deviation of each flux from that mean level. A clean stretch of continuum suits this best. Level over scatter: 11.4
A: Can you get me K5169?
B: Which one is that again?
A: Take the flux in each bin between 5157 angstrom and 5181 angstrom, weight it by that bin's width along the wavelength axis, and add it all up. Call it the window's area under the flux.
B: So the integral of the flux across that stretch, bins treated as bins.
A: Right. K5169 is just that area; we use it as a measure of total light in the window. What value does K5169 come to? 61.9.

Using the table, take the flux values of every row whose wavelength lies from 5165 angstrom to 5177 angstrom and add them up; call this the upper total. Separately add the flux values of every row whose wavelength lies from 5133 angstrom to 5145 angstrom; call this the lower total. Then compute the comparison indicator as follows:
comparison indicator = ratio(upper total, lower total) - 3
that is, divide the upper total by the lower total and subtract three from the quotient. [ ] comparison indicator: -2.18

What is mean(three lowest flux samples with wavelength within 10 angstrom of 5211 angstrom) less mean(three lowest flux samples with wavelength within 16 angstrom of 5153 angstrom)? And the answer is 0.26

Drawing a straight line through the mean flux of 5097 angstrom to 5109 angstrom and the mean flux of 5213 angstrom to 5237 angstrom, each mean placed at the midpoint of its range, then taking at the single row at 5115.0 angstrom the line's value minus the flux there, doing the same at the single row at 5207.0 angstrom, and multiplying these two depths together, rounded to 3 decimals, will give 0.005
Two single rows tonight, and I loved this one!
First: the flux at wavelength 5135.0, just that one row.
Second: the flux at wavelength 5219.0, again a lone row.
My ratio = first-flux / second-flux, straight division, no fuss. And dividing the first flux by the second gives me 1.3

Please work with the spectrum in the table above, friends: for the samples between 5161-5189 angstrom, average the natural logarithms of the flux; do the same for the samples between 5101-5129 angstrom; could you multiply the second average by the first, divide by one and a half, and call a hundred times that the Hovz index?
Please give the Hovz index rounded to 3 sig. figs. 66.4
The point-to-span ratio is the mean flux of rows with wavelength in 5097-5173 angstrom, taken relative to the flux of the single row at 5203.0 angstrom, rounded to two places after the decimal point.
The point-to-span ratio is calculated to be 0.89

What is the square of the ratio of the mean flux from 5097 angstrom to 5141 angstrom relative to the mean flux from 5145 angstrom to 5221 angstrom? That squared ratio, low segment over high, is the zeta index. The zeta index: 1.08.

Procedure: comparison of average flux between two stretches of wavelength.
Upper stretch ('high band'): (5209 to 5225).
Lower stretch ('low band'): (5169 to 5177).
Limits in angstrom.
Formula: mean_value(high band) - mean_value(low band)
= 0.40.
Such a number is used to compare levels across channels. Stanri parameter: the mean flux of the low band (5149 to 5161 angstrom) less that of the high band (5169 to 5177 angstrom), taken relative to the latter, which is 0.16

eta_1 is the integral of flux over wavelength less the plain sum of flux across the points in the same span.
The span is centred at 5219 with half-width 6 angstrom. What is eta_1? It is 25.6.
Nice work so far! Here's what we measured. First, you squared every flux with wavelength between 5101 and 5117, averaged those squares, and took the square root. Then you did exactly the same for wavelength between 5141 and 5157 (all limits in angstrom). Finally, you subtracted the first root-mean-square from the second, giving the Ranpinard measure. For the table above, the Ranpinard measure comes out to -0.25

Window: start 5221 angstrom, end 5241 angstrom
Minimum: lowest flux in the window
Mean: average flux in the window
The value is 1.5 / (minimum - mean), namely -12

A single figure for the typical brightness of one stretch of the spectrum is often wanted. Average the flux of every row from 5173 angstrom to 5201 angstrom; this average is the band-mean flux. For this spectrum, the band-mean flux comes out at 2.69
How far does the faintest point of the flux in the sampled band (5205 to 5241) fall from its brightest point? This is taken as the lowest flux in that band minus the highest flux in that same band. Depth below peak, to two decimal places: -0.81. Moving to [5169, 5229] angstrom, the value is -0.71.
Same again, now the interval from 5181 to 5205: -0.57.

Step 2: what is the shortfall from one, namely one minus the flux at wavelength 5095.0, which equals -1.90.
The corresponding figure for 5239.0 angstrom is -2.18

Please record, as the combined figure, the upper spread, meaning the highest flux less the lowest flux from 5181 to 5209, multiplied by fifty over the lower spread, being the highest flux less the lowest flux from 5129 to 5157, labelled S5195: 30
